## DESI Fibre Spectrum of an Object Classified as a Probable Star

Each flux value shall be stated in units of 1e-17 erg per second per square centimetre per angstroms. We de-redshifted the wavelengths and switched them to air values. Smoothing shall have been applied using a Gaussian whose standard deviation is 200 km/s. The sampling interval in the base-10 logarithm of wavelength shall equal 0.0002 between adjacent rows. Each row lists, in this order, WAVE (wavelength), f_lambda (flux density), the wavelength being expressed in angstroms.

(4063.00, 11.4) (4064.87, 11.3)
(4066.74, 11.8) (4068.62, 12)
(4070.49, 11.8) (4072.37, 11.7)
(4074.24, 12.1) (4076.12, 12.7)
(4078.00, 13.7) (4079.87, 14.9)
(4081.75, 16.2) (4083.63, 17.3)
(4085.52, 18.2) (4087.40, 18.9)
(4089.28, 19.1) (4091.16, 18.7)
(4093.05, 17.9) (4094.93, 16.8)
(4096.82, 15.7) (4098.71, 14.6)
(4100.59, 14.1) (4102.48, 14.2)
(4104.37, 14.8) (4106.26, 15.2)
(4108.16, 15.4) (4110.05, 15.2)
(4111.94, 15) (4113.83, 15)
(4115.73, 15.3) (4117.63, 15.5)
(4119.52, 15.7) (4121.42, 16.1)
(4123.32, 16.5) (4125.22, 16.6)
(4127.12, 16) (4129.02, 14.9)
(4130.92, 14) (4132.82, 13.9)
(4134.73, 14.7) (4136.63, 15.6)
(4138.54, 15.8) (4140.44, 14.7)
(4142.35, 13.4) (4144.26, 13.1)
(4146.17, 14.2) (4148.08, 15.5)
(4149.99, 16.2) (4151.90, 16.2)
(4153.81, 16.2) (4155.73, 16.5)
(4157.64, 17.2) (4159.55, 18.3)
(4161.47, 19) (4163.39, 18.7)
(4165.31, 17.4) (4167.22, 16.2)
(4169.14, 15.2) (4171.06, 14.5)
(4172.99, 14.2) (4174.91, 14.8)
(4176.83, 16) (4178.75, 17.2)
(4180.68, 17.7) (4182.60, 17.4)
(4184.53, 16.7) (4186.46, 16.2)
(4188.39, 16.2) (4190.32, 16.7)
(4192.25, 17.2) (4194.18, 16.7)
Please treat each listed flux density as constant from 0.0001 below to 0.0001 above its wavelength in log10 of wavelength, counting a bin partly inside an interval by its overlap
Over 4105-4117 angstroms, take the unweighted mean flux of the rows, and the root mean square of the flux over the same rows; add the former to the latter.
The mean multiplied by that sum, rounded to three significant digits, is 461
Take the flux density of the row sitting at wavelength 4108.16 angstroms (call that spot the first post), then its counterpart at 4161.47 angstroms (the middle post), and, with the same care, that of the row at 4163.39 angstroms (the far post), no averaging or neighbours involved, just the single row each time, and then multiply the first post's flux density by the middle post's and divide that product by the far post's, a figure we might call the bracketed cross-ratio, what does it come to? 16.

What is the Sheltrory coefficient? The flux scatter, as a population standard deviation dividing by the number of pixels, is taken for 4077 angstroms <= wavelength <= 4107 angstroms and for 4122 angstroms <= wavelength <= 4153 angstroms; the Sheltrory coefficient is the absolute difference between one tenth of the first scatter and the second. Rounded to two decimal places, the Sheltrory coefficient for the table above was 0.91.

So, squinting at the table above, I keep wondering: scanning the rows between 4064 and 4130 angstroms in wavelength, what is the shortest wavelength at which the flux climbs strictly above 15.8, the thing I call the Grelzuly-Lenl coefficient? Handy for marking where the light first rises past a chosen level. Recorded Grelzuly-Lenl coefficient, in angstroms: 4081.75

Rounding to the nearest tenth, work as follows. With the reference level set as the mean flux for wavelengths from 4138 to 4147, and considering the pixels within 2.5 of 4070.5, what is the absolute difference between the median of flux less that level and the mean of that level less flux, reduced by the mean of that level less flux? 2.4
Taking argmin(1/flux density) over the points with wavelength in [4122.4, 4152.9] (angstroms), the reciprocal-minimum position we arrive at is 4125.22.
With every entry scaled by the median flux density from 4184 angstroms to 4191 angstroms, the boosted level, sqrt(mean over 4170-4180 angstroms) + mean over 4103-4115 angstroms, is 1.88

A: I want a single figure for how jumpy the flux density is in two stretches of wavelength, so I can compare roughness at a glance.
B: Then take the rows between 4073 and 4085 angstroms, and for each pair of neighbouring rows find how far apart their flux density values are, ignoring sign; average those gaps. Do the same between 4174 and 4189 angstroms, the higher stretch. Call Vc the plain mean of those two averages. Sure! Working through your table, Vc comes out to 0.83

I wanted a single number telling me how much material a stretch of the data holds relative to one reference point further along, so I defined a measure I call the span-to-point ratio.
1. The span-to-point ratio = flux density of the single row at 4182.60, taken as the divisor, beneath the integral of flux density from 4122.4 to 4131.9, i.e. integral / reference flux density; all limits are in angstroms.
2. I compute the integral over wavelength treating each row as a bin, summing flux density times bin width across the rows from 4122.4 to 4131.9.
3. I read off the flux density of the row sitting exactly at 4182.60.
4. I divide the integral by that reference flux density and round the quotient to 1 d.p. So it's 8.5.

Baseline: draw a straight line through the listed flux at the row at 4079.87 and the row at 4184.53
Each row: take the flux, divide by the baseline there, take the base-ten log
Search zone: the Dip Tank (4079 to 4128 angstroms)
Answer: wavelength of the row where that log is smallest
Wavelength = 4100.59 angstroms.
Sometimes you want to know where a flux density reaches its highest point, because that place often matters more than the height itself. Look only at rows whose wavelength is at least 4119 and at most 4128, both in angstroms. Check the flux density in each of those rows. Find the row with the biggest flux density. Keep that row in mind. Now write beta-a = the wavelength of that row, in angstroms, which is 4125.22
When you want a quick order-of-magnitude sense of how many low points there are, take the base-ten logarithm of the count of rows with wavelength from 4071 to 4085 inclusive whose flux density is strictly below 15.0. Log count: 0.70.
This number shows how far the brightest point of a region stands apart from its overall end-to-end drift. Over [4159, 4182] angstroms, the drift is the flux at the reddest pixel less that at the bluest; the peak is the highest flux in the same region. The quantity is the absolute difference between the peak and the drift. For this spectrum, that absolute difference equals 19.6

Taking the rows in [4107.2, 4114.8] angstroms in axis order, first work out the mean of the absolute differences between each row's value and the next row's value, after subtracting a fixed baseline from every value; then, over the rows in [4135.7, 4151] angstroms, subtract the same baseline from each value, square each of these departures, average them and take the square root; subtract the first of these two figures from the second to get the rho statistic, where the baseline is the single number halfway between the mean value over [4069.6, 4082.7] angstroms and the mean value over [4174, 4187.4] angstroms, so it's 0.95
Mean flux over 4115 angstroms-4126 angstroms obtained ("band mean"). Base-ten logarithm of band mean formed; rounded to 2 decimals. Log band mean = 1.20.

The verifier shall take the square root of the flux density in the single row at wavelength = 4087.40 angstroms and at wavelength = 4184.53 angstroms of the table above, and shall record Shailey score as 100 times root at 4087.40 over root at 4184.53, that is 106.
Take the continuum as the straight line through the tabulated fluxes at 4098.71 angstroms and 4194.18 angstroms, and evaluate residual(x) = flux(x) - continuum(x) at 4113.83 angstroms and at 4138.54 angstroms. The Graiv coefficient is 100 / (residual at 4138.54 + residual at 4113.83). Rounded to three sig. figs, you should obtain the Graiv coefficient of 256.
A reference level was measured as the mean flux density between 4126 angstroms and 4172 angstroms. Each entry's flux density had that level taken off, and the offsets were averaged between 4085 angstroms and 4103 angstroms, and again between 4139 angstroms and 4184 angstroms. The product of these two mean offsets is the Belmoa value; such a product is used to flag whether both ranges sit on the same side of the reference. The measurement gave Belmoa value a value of 0.4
